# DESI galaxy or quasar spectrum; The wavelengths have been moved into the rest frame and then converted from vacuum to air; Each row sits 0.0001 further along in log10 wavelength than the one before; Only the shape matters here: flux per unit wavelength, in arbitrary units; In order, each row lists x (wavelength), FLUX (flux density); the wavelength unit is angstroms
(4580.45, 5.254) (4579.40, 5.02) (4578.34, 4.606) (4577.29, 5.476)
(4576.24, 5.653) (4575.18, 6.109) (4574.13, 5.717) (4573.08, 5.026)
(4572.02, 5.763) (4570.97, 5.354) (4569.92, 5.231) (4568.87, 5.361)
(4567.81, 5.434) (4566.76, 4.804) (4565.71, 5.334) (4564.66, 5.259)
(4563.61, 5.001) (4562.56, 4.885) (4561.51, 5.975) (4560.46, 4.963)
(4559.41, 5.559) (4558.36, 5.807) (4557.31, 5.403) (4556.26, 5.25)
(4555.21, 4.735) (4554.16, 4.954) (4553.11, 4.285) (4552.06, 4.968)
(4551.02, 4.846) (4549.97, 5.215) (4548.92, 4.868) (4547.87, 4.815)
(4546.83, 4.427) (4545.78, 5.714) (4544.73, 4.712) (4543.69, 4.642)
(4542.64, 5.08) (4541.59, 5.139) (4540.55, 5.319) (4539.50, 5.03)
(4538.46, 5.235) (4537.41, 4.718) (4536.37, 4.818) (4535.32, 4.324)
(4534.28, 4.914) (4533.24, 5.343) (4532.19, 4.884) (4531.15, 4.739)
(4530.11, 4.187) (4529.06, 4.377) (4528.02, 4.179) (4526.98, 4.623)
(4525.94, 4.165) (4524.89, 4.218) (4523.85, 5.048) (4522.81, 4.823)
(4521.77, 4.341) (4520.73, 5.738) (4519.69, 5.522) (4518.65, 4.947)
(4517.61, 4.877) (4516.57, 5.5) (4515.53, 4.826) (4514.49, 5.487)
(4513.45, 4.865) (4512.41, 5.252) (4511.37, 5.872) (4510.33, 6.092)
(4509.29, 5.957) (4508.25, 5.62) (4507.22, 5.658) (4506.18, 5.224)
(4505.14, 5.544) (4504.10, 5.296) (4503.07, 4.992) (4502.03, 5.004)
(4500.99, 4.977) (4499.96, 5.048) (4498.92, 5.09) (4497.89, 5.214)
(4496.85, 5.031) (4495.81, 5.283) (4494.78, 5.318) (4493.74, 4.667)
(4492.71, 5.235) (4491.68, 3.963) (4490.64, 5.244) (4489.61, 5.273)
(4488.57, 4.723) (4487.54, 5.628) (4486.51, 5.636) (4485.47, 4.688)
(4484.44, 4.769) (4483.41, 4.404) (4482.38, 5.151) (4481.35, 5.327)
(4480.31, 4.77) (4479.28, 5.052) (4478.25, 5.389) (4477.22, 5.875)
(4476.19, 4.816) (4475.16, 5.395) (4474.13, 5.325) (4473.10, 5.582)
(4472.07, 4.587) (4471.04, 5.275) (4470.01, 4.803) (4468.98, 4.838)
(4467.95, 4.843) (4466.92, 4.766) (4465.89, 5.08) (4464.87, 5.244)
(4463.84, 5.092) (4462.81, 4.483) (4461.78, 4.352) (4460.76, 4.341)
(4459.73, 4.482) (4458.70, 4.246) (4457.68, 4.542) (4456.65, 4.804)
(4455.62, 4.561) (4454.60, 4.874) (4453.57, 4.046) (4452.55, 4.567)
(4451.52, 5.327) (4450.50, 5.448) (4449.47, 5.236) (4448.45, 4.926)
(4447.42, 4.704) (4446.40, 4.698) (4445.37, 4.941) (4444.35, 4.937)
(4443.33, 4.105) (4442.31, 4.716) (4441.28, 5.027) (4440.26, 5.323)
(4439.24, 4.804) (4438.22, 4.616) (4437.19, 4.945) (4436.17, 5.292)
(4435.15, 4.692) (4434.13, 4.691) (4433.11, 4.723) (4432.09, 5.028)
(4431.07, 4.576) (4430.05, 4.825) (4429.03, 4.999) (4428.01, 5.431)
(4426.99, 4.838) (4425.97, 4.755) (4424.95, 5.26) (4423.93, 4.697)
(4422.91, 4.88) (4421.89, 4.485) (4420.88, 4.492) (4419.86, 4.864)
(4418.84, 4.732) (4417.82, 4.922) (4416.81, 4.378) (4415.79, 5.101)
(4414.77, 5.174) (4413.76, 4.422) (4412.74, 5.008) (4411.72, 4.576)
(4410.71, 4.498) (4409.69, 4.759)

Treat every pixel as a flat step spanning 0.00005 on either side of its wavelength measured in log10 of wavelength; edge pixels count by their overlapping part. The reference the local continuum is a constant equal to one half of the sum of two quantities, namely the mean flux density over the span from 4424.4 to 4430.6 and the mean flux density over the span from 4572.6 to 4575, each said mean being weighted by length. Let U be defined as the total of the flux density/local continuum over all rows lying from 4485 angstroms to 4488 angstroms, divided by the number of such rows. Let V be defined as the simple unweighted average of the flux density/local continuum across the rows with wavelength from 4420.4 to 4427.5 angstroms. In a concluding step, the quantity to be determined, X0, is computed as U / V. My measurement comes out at 1.11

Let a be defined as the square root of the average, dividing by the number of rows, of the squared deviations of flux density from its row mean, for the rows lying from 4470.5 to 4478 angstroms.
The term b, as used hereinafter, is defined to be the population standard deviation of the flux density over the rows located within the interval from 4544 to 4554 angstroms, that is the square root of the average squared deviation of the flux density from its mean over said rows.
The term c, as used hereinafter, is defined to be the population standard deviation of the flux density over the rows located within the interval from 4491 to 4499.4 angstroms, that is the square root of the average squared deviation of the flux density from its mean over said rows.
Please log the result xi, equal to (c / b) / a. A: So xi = 2.7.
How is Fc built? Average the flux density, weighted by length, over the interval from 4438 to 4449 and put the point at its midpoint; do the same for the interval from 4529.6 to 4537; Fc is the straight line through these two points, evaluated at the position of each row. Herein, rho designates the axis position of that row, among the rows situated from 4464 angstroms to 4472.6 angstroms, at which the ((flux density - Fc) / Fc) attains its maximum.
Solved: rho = 4471.04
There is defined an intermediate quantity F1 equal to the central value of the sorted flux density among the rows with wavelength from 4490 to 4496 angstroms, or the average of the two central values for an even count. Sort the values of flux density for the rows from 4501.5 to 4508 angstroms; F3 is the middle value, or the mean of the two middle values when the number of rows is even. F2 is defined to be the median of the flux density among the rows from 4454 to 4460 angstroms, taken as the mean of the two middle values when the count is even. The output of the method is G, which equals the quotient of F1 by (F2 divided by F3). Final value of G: 6.06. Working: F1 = 5.24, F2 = 4.6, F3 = 5.3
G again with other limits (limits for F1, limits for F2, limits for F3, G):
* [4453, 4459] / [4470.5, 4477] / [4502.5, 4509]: 4.65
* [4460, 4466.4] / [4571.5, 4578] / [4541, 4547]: 4.12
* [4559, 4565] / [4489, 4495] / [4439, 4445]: 4.77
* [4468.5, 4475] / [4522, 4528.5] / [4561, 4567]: 5.87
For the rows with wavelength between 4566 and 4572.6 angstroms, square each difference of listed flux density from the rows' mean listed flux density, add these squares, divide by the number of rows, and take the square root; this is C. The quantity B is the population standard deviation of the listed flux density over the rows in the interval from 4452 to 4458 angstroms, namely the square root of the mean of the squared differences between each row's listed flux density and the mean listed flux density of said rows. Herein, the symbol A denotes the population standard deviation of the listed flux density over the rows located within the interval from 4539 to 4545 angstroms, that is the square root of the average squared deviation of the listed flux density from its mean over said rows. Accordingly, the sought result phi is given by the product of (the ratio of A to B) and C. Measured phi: 0.25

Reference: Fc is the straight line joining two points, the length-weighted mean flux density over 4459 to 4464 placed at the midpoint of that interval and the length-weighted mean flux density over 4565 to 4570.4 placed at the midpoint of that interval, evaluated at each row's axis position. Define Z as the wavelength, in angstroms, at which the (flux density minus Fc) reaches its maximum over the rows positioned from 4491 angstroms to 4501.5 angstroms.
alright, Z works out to 4494.78 angstroms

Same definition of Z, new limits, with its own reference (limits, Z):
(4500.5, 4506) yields 4505.14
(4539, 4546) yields 4545.78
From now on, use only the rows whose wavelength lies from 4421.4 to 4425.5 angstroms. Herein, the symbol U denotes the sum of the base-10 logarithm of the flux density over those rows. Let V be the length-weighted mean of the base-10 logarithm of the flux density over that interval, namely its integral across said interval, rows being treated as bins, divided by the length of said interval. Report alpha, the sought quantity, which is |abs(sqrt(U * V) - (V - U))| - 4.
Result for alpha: -0.58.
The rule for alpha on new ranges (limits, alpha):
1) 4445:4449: -0.59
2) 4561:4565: -0.39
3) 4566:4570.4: -0.42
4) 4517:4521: -0.40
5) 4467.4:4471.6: -0.53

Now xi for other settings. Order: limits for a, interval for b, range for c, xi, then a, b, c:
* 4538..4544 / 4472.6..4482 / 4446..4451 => 4.1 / 0.22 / 0.33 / 0.30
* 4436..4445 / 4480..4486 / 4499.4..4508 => 2.3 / 0.35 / 0.30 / 0.25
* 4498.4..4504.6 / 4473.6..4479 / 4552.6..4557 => 9.6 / 0.11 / 0.34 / 0.35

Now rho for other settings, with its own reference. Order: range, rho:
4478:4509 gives 4507.22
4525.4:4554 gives 4545.78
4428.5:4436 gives 4432.09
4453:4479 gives 4477.22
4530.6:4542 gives 4533.24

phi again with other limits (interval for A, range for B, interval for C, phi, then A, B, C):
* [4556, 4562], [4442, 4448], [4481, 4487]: 0.50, 0.337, 0.28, 0.42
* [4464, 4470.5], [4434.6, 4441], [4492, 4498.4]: 0.14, 0.173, 0.28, 0.22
